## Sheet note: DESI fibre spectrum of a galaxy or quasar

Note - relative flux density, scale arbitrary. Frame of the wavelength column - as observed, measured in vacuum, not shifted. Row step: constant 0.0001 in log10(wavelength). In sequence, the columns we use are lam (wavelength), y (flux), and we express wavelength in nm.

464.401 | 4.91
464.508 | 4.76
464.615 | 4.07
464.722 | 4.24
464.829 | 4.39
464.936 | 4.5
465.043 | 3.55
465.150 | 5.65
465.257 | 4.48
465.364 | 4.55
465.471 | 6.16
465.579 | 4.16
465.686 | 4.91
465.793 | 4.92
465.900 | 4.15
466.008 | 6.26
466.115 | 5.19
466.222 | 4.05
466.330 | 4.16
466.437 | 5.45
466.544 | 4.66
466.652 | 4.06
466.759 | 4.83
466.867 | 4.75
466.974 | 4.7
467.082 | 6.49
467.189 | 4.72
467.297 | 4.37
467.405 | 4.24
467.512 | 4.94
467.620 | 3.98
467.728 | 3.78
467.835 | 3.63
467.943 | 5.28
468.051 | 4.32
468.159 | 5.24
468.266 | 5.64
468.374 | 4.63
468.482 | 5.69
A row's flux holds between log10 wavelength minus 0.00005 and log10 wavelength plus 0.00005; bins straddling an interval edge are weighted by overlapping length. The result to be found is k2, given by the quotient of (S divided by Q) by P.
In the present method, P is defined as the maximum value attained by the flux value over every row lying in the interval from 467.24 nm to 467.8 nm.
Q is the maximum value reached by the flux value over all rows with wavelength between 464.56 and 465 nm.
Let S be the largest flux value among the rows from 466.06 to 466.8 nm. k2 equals 0.25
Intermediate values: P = 4.94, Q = 4.5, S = 5.45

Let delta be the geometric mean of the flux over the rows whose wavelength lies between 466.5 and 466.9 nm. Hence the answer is 4.56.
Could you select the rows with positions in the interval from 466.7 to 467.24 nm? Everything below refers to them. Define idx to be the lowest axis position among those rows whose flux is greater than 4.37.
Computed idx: 466.759 nm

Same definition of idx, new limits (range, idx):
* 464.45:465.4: 464.508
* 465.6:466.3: 465.686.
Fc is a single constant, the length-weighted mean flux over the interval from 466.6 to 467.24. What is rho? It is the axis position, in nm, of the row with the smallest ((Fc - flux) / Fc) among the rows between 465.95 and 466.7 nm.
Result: 466.008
